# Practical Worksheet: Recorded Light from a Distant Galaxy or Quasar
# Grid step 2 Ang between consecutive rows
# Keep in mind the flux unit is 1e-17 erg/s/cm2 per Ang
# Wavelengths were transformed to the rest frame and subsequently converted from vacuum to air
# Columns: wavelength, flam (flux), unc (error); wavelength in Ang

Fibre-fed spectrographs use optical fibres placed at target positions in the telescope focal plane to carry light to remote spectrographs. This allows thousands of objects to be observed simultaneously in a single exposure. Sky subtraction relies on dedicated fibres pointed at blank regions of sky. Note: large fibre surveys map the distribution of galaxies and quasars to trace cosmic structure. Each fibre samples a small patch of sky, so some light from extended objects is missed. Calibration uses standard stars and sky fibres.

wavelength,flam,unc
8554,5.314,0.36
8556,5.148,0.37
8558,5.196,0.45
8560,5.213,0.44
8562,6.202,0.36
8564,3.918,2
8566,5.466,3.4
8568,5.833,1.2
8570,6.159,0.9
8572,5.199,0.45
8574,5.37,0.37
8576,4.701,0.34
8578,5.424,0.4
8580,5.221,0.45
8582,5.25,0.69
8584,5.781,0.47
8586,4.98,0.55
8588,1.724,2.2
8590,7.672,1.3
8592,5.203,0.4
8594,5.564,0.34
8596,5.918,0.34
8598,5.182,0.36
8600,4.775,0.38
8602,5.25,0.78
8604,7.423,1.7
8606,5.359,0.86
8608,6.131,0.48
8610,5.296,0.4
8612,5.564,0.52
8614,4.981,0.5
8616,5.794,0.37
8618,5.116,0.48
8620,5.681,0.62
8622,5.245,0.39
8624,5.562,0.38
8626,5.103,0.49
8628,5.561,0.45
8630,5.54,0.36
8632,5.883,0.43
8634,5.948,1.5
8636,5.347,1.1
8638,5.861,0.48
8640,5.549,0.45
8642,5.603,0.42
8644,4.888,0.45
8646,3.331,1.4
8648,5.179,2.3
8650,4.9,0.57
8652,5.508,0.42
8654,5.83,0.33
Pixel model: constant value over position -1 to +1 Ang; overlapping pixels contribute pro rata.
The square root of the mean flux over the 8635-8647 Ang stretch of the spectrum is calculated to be 2.26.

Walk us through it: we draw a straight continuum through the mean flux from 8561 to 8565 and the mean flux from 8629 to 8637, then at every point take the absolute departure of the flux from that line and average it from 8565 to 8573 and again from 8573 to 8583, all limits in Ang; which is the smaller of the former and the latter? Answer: 0.19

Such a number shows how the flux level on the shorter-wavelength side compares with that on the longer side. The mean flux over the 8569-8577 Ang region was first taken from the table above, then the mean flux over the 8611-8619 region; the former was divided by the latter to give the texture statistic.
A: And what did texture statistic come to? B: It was 1.00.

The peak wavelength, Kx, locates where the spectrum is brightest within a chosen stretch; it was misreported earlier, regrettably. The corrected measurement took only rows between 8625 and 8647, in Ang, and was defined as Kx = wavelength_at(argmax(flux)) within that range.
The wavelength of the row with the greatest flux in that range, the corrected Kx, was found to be 8634 Ang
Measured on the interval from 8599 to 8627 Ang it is 8604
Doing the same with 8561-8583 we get 8562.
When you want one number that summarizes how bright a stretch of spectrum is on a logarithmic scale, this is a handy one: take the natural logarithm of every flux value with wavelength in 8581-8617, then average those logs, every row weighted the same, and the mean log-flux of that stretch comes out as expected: 1.66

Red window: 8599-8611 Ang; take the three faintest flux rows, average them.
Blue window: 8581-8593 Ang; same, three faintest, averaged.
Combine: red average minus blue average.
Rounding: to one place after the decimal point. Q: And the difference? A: 1.1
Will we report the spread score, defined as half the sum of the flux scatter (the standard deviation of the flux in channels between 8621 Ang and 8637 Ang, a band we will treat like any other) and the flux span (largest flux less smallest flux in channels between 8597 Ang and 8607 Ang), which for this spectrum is 1.5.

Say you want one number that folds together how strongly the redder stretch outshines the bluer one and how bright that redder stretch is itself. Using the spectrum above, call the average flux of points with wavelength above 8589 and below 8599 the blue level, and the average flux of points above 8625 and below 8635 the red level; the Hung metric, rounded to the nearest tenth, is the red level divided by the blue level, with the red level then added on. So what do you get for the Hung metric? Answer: 6.6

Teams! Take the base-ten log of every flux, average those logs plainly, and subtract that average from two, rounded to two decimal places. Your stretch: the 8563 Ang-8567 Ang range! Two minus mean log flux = 1.33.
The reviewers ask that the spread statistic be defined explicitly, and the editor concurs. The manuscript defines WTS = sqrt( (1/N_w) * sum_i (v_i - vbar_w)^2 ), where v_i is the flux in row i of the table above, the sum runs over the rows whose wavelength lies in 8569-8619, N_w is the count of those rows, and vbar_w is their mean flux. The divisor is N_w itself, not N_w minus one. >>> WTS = 1.02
